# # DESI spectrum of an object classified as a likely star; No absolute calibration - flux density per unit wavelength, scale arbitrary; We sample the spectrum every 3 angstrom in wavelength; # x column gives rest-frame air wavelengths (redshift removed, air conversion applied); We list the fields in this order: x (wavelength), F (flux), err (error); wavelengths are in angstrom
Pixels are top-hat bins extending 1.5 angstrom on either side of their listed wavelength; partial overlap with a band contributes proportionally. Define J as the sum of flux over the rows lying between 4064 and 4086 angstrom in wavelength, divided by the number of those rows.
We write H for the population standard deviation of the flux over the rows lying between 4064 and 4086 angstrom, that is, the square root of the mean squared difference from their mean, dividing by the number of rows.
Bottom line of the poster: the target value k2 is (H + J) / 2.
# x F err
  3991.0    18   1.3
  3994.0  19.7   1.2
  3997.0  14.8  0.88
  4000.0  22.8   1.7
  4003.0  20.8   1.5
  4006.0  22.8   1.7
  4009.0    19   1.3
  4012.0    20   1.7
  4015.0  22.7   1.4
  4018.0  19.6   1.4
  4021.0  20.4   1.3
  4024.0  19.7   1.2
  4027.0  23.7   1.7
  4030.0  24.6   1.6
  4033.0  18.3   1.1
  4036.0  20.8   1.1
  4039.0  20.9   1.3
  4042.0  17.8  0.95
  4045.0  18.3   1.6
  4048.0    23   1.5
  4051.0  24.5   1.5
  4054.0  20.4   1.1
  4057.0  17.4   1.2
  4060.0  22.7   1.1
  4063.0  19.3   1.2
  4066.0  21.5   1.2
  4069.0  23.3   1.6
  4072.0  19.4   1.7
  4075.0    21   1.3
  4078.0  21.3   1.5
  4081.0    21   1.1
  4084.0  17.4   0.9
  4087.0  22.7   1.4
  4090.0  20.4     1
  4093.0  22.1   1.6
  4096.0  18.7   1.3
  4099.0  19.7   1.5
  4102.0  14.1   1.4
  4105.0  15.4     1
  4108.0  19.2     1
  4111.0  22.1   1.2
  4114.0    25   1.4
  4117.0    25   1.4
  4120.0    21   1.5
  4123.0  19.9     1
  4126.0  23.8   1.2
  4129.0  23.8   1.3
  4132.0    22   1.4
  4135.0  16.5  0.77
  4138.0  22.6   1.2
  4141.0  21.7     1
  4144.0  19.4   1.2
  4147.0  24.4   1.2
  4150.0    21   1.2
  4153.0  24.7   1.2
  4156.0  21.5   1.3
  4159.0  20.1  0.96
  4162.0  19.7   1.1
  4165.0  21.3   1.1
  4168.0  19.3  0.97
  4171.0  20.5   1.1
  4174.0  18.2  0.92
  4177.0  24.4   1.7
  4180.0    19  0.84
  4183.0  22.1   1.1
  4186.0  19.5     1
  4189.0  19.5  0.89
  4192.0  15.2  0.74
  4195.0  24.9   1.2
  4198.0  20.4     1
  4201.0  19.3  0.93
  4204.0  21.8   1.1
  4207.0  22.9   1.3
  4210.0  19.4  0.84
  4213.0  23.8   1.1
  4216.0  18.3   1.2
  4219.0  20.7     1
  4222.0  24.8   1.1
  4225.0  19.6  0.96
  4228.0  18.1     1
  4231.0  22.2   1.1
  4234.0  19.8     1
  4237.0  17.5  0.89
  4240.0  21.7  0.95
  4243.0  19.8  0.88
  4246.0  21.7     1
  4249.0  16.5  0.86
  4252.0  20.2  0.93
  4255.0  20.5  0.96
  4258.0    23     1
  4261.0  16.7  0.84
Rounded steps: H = 1.71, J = 20.7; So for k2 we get 11.2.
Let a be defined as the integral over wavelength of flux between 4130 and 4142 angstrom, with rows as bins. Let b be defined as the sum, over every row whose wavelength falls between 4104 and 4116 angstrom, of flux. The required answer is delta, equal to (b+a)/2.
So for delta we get 165.6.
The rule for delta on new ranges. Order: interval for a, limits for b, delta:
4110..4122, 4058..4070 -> 182.5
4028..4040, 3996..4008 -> 168.2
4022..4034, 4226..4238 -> 168.8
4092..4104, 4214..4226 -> 151.9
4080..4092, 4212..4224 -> 166.3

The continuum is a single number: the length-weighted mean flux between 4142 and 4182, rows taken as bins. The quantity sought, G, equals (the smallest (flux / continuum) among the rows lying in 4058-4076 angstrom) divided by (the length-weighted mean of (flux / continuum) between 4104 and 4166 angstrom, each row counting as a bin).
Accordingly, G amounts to 0.90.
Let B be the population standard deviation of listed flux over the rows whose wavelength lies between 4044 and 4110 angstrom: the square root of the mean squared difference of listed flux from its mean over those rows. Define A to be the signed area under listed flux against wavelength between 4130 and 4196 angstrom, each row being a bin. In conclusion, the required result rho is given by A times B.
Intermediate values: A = 1372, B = 2.53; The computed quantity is 3469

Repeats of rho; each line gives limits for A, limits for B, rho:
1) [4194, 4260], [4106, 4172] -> 2976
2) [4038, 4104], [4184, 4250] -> 3272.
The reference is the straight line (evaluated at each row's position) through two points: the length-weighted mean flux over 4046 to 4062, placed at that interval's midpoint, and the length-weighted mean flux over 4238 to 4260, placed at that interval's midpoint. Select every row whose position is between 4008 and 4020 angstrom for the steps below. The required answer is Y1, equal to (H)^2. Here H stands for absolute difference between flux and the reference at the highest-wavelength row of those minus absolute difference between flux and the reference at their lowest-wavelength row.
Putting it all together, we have 0.4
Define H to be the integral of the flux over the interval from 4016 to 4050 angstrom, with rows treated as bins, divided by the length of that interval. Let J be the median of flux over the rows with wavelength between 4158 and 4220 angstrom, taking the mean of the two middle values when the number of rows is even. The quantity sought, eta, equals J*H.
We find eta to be 417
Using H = 20.7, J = 20.1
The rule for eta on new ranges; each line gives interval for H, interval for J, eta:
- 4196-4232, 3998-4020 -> 436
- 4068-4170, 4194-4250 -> 426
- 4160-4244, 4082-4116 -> 404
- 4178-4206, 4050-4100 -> 427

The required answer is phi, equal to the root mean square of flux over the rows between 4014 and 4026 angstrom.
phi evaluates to 20.6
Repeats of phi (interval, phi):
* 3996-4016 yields 20.6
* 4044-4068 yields 21.0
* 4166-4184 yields 20.7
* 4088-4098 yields 20.4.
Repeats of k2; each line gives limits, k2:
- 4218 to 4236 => 11.5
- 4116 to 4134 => 12.2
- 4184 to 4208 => 11.6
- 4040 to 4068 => 11.5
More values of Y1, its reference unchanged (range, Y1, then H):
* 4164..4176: 4.2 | 2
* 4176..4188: 6.1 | -2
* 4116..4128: 1.3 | -1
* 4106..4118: 4.0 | 2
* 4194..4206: 9.3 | -3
